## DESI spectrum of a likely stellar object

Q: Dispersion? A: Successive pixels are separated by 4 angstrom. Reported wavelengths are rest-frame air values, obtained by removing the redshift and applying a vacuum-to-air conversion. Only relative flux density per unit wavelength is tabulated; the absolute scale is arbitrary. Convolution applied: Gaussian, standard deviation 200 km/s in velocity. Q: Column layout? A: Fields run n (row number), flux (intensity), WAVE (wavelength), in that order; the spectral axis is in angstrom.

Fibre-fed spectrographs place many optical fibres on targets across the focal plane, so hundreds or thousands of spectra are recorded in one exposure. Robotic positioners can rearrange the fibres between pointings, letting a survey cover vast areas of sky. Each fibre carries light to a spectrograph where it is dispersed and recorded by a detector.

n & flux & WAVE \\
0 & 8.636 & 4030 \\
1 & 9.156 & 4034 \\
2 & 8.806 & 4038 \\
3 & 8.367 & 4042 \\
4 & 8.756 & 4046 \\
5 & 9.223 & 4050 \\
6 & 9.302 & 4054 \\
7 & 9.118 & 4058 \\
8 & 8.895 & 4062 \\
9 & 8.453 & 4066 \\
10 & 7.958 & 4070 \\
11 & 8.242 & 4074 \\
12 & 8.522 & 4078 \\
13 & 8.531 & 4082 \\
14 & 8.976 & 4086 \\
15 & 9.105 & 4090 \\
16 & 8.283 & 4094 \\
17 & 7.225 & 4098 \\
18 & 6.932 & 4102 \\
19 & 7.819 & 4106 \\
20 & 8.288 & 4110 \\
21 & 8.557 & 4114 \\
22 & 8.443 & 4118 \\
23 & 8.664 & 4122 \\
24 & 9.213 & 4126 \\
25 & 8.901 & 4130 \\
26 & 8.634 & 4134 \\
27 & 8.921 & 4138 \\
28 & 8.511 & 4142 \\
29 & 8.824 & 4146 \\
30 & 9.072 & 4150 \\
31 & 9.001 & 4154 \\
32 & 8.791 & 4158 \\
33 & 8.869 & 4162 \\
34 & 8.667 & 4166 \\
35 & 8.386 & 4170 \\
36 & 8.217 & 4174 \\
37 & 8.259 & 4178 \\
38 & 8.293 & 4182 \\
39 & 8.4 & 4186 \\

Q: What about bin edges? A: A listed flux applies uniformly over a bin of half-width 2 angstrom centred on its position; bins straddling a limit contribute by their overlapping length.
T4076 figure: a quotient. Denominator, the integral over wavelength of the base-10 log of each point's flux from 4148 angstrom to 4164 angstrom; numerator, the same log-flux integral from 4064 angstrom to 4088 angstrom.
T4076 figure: 1.5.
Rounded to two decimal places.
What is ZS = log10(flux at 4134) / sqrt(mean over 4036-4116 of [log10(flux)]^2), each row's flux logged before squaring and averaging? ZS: 1.01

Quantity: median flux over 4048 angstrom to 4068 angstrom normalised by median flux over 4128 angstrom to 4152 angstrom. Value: 1.03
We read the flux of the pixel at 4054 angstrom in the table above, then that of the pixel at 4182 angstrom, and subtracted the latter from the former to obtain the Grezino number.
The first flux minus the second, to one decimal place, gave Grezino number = 1.0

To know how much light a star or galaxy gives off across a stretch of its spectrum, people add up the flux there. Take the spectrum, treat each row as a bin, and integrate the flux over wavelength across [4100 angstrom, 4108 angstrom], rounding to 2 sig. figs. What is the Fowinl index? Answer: 59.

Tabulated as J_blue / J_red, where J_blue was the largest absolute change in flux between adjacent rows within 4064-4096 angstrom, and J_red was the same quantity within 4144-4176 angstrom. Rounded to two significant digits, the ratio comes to 2.9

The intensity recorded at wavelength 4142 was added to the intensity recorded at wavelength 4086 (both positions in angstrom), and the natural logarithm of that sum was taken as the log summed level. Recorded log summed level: 2.861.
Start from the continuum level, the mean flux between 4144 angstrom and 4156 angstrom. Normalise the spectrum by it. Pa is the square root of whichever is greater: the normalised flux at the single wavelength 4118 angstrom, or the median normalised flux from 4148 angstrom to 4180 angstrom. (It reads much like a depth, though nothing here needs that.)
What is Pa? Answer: 0.99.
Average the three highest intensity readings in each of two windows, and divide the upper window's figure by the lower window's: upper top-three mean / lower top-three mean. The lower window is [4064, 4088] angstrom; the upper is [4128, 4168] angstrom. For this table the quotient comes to 1.04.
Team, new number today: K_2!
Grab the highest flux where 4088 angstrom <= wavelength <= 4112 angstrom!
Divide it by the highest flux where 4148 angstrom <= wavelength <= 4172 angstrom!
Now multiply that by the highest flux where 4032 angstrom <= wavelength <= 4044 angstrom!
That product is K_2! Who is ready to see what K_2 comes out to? 9.2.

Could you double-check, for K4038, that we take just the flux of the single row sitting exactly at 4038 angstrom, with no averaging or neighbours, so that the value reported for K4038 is 8.806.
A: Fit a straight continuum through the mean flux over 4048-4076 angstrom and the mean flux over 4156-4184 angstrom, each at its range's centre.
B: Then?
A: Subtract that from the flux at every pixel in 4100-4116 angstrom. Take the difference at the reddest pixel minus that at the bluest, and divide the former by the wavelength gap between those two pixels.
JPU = 0.14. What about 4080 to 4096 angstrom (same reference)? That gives -0.02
